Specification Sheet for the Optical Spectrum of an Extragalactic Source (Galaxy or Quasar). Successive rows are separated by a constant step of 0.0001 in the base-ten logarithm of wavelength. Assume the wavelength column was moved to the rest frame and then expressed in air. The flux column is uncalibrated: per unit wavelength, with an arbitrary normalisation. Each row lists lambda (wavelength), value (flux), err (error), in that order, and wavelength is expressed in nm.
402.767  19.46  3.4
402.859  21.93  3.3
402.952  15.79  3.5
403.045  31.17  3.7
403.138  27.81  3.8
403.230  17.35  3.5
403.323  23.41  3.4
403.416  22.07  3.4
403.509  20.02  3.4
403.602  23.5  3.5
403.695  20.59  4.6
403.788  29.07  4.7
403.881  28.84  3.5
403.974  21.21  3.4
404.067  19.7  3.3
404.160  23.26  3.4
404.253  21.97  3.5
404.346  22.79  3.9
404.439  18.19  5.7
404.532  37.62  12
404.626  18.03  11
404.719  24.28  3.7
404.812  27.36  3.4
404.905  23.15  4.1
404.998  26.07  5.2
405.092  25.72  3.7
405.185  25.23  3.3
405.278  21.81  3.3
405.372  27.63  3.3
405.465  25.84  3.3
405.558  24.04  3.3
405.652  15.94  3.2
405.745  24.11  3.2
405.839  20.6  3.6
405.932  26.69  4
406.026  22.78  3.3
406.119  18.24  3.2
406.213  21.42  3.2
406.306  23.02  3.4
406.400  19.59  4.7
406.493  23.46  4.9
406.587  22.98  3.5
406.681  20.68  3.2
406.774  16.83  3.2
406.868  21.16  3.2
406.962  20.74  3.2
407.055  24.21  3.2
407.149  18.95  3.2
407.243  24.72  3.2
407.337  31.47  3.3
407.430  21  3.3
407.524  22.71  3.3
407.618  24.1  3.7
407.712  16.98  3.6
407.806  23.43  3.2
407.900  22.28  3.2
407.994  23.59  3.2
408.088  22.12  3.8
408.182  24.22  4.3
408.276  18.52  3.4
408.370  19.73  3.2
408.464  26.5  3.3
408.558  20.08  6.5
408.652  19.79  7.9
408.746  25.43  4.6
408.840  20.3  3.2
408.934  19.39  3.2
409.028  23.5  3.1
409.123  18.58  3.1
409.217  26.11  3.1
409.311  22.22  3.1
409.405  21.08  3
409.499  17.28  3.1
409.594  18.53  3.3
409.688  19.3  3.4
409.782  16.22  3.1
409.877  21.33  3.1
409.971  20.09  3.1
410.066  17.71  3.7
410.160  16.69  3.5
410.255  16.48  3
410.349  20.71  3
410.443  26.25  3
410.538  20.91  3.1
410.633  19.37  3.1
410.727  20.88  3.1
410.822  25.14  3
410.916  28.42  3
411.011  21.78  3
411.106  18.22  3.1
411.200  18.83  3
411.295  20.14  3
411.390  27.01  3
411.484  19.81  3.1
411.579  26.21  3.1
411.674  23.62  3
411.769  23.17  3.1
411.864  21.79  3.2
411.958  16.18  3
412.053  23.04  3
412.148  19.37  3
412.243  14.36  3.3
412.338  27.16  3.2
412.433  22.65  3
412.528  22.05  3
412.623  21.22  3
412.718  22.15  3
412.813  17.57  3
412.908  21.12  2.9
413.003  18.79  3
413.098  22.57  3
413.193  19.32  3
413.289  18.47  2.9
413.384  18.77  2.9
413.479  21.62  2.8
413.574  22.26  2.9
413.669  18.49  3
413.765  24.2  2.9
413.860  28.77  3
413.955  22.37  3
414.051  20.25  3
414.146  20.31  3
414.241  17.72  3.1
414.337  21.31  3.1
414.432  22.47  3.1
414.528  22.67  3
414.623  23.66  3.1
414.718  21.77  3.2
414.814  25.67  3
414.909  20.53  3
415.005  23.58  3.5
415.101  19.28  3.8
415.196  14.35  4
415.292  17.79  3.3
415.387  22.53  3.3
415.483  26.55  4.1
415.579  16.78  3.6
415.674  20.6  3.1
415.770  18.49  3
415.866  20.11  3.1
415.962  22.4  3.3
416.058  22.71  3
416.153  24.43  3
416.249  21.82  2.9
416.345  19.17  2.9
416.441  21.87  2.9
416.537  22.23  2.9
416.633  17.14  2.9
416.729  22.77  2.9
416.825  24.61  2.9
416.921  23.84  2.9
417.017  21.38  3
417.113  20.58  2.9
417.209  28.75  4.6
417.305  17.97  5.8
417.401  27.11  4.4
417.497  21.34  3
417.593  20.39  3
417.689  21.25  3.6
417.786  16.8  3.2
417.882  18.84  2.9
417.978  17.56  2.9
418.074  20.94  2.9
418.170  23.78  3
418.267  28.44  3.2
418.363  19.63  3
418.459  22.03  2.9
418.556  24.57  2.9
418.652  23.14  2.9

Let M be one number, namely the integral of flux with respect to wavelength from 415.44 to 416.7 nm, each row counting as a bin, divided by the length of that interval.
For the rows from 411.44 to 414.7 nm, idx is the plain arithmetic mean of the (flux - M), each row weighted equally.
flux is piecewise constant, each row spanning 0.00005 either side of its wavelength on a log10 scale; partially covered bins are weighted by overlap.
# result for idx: 0.2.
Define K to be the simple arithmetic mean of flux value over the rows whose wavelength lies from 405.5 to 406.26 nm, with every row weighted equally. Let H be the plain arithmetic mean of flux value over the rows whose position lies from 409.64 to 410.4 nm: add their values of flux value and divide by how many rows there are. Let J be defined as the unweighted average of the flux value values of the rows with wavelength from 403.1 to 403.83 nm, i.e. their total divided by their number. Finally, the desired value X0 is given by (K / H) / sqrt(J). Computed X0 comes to 0.244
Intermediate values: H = 18.6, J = 23.0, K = 21.7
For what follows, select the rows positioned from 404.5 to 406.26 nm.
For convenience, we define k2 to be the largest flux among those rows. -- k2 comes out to 37.62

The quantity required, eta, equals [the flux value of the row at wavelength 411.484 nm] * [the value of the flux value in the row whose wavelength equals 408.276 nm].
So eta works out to 367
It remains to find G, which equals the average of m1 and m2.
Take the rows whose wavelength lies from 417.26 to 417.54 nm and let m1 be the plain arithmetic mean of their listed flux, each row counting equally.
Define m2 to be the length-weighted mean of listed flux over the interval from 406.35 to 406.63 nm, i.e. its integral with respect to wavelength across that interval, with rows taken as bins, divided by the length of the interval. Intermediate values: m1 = 22.1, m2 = 22.0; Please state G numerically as 22.1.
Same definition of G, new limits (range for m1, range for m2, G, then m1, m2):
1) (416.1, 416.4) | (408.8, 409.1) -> 21.3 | 21.8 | 20.8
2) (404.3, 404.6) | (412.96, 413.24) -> 23.2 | 26.2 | 20.3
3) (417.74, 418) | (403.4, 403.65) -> 19.8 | 17.7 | 21.8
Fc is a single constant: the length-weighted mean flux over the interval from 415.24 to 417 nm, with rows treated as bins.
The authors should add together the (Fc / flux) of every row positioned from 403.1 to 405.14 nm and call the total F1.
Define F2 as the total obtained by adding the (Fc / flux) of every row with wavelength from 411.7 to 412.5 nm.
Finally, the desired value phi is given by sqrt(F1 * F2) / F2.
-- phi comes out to 1.6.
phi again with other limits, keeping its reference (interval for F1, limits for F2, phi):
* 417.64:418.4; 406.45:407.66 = 0.8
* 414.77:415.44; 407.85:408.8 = 0.9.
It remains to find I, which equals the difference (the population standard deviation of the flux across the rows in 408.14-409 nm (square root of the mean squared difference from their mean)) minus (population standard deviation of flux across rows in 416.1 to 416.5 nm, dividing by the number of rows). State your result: 0.94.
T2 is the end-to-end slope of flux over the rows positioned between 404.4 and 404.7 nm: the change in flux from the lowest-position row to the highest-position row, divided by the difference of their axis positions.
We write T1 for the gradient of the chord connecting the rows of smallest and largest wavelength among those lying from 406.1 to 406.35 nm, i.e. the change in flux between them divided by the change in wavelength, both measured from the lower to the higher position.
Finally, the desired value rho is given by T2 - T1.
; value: -26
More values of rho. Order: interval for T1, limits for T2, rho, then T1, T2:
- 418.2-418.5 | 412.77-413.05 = 40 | -33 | 6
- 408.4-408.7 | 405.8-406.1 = 47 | -36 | 12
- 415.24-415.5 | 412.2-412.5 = -2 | 46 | 44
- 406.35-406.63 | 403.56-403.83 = 12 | 18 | 30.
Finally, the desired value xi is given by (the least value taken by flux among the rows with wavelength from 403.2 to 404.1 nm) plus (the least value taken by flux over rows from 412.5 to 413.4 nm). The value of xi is 34.9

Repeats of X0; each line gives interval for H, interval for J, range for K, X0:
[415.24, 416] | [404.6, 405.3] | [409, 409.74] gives 0.206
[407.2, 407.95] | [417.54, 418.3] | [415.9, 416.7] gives 0.201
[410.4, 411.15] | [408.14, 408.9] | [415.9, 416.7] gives 0.203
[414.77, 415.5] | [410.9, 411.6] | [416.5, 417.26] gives 0.224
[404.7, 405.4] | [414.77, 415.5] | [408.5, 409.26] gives 0.187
